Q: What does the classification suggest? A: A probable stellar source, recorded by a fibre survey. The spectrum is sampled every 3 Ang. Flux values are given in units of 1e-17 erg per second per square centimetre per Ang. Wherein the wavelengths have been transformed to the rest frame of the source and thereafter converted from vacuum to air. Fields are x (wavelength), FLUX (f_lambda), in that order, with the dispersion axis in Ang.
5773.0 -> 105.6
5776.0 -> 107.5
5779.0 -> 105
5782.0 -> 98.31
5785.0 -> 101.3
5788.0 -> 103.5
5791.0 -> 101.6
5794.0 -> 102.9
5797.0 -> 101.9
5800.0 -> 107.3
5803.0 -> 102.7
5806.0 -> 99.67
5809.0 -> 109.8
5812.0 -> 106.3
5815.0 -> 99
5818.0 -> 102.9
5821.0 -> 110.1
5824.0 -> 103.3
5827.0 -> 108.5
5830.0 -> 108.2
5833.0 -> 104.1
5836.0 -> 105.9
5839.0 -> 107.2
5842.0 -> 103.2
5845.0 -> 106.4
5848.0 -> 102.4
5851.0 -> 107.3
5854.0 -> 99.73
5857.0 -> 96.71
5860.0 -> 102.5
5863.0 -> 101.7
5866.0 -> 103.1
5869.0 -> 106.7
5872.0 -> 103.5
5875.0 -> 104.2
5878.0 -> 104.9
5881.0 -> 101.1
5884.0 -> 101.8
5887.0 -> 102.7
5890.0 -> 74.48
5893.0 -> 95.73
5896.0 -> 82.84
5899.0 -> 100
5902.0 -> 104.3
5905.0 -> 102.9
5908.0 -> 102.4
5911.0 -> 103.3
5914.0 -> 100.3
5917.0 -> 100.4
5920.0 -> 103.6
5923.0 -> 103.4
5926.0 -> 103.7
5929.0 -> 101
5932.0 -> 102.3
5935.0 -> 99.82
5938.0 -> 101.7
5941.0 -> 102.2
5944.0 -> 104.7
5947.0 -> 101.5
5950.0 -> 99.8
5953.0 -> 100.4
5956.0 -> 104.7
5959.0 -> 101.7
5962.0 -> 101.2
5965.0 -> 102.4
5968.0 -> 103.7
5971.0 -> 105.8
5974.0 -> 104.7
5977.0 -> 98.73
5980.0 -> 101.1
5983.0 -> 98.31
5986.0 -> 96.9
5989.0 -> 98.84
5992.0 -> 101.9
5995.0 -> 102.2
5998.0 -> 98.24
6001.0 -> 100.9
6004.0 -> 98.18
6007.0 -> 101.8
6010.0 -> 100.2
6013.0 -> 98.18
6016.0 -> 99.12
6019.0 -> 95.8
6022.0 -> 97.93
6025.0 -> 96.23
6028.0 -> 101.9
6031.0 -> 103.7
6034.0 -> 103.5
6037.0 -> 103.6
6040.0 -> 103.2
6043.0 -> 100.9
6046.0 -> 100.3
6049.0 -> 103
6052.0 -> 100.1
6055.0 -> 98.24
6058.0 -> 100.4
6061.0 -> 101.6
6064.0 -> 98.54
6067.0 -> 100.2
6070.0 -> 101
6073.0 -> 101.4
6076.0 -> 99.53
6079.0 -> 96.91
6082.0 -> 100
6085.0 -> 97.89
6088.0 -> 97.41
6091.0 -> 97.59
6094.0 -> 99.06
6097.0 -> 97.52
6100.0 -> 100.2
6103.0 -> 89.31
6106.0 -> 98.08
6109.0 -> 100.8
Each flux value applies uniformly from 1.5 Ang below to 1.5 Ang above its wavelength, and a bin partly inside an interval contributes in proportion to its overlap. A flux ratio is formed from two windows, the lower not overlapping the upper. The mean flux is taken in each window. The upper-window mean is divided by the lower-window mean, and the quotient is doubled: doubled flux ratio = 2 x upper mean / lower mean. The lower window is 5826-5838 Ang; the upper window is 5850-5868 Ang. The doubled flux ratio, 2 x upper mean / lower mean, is 1.91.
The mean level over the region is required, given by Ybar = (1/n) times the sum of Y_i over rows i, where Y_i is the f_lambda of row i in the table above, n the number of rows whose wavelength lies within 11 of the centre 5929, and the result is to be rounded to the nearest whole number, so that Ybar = 102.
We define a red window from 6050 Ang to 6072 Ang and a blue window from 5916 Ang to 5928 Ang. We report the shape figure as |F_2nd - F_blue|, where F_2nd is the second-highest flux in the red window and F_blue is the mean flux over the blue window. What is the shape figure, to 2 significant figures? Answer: 1.8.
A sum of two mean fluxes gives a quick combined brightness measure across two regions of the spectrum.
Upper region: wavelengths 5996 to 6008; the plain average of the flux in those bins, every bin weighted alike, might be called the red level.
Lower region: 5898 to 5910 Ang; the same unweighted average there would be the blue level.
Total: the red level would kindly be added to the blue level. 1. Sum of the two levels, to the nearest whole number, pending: 202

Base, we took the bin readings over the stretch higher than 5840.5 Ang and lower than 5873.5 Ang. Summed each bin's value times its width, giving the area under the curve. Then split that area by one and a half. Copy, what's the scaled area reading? 2266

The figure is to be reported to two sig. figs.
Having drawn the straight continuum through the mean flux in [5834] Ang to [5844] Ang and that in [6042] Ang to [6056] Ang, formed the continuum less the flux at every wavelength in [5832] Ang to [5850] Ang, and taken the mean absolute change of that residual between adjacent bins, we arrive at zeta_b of 2.9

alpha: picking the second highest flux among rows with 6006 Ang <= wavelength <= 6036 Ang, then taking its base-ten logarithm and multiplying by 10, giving 20.1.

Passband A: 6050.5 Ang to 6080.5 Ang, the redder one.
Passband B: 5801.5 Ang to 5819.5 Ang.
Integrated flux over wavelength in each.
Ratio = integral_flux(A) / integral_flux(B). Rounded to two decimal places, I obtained 1.61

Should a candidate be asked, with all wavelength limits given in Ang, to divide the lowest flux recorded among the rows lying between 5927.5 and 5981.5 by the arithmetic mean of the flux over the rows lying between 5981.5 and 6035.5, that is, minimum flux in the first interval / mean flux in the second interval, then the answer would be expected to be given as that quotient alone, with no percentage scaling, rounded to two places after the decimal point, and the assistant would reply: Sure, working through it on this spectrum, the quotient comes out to 0.99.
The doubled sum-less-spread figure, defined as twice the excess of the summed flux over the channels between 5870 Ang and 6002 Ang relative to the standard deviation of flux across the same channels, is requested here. 8850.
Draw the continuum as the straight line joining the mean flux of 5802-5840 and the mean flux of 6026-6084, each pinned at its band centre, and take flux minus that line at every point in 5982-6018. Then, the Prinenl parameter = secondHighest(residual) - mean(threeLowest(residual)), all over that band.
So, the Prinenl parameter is 4.3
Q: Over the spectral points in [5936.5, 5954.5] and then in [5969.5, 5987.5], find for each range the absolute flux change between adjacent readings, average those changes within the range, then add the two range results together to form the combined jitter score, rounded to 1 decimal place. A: 4.4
